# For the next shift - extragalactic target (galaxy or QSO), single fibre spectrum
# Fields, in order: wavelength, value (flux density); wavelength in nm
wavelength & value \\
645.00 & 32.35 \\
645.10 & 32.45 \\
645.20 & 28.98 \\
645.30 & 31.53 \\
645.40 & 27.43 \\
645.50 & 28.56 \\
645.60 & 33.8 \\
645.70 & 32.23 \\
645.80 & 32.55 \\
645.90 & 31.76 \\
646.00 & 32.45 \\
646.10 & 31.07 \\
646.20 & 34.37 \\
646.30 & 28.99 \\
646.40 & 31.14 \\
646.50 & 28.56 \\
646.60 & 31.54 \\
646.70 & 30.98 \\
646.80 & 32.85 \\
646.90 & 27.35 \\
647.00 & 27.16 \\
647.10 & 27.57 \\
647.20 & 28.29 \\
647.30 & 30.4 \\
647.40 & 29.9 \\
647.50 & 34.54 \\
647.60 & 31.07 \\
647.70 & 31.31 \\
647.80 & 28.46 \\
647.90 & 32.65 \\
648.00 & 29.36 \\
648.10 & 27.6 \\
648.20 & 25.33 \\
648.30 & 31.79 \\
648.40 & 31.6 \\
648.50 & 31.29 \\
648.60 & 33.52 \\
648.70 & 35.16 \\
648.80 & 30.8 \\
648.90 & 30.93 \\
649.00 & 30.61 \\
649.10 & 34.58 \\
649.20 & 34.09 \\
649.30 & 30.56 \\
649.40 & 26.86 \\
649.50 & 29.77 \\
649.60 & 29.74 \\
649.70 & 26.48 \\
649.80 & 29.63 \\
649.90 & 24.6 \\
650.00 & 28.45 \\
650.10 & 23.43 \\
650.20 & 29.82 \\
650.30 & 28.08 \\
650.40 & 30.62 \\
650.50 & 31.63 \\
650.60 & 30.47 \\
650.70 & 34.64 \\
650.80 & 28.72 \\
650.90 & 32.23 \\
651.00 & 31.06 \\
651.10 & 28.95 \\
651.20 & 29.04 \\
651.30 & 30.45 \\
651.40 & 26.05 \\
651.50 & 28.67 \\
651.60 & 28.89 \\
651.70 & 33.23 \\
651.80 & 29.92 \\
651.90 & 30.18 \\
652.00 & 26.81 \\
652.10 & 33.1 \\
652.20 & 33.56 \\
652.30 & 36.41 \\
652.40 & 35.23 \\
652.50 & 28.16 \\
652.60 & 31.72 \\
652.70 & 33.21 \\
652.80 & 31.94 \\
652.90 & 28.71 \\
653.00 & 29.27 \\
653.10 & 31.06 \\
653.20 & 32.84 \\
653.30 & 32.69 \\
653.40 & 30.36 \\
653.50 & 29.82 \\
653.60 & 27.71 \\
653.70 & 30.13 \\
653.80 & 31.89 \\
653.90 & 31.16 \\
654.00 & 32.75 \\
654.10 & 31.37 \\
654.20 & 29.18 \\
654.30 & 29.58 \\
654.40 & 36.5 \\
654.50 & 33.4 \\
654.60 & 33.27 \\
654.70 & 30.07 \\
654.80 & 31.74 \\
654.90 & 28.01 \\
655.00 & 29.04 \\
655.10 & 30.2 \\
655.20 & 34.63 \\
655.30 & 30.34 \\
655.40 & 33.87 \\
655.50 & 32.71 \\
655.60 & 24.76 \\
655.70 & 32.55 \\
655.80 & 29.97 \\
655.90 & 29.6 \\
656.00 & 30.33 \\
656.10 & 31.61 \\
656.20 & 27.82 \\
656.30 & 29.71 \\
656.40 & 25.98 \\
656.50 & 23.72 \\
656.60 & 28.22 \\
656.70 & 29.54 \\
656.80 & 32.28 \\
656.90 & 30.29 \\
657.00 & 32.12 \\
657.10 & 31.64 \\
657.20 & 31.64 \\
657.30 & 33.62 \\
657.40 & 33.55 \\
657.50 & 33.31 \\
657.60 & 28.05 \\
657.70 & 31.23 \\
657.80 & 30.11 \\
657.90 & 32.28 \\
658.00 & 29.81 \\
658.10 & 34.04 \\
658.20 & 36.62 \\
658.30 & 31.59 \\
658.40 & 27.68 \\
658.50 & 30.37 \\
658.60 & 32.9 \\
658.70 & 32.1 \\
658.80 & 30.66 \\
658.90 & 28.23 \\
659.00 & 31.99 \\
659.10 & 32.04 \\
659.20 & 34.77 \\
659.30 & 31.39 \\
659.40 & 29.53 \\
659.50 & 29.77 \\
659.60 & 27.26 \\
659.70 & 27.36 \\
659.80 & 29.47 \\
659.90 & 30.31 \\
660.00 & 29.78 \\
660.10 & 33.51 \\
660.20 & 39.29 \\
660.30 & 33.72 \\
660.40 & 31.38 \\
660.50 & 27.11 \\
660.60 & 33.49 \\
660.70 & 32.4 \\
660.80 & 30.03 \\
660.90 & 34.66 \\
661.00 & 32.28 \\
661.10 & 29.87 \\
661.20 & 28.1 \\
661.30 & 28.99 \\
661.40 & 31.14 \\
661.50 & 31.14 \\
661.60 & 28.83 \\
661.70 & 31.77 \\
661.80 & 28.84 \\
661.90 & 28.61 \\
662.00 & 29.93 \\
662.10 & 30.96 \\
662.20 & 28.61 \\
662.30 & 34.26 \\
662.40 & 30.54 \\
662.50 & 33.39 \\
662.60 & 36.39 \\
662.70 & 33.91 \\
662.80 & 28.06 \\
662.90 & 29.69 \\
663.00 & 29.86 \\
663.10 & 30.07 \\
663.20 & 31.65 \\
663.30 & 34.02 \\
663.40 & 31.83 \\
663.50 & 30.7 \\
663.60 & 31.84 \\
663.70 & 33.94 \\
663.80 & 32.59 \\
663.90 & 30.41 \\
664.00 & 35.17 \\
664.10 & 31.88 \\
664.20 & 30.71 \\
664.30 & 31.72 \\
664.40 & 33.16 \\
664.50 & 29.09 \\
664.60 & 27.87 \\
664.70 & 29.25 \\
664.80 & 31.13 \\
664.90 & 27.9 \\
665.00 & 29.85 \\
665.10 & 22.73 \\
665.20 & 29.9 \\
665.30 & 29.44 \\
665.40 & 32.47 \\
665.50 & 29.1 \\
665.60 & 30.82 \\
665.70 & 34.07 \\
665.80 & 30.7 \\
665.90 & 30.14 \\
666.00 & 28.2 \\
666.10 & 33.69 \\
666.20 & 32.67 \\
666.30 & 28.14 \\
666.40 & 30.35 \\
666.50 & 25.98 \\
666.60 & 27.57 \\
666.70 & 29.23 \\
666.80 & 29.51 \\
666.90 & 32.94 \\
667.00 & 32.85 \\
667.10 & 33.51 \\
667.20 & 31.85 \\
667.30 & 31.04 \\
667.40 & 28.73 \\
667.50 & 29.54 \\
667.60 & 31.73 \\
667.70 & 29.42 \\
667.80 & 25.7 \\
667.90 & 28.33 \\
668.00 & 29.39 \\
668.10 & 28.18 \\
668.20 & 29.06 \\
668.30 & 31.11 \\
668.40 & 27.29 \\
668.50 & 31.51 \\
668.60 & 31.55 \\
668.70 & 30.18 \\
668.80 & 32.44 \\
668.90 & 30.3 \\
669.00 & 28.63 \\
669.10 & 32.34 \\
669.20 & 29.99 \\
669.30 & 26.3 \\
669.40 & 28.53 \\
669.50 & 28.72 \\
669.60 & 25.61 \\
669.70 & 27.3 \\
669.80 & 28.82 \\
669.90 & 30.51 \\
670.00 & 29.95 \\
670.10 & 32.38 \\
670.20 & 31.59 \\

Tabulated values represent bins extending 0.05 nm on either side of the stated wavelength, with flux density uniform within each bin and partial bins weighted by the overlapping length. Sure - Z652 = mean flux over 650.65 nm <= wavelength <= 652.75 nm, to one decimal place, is 31.0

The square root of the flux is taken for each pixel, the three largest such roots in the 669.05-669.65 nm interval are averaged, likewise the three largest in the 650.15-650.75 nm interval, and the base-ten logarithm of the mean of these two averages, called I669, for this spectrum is 0.748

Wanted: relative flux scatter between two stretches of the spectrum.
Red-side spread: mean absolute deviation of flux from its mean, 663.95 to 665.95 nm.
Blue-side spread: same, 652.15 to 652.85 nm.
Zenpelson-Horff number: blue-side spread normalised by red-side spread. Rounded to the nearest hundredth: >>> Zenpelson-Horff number 1.07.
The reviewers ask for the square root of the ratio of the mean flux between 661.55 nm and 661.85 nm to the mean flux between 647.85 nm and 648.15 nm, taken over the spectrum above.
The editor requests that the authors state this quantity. 1.00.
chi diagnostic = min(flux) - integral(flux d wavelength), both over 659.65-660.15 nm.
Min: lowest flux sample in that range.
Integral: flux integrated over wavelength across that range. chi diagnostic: 12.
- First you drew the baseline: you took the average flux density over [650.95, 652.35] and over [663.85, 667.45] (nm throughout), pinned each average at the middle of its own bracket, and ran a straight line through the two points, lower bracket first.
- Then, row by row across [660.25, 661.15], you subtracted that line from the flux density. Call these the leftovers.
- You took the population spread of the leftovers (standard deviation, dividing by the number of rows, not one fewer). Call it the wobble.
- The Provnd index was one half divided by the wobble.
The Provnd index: 0.23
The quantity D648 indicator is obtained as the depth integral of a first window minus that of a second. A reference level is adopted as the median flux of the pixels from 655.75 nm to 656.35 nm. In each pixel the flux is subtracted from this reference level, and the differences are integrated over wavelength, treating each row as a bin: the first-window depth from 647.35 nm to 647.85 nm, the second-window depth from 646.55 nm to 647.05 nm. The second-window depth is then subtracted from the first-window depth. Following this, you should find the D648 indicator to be -0.5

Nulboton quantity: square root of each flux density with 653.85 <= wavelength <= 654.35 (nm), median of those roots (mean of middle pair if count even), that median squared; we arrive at 31.2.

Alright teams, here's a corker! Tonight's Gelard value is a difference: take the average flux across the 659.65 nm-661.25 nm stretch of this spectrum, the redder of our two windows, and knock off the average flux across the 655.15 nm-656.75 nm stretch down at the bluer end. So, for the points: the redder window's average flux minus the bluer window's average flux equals 1.7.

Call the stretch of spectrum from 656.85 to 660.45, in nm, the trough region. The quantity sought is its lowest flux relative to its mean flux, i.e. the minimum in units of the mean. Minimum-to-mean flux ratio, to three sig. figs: 0.866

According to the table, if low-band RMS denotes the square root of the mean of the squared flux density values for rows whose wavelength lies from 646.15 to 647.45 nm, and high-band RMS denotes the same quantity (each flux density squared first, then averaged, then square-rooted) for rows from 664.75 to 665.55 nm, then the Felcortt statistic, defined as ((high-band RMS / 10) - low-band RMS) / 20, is -1.35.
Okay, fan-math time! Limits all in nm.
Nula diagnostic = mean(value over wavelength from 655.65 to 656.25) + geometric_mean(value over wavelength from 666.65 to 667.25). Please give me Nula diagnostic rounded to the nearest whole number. 62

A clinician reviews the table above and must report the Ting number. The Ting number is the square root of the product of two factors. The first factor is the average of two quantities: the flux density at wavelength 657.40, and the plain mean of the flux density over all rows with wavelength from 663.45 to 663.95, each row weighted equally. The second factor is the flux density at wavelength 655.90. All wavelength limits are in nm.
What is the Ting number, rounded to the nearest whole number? 31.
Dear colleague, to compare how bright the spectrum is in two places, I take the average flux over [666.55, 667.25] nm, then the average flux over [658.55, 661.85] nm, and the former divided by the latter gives 1.00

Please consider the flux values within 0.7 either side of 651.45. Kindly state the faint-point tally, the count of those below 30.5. 10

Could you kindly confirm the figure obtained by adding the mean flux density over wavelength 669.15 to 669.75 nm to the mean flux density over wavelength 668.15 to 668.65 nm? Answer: 58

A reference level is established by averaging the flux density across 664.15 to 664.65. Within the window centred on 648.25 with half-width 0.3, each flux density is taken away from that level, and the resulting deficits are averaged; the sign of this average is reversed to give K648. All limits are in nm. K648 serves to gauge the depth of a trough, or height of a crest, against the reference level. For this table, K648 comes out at -1.0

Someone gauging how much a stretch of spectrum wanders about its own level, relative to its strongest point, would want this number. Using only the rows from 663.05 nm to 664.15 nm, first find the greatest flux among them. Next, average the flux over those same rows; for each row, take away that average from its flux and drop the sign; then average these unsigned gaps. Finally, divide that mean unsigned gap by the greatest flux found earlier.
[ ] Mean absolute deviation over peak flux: 0.036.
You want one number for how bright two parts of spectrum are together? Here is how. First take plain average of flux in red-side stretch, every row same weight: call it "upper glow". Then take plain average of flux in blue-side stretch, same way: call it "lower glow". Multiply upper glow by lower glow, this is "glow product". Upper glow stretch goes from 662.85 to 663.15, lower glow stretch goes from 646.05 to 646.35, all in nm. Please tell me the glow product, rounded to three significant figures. 940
